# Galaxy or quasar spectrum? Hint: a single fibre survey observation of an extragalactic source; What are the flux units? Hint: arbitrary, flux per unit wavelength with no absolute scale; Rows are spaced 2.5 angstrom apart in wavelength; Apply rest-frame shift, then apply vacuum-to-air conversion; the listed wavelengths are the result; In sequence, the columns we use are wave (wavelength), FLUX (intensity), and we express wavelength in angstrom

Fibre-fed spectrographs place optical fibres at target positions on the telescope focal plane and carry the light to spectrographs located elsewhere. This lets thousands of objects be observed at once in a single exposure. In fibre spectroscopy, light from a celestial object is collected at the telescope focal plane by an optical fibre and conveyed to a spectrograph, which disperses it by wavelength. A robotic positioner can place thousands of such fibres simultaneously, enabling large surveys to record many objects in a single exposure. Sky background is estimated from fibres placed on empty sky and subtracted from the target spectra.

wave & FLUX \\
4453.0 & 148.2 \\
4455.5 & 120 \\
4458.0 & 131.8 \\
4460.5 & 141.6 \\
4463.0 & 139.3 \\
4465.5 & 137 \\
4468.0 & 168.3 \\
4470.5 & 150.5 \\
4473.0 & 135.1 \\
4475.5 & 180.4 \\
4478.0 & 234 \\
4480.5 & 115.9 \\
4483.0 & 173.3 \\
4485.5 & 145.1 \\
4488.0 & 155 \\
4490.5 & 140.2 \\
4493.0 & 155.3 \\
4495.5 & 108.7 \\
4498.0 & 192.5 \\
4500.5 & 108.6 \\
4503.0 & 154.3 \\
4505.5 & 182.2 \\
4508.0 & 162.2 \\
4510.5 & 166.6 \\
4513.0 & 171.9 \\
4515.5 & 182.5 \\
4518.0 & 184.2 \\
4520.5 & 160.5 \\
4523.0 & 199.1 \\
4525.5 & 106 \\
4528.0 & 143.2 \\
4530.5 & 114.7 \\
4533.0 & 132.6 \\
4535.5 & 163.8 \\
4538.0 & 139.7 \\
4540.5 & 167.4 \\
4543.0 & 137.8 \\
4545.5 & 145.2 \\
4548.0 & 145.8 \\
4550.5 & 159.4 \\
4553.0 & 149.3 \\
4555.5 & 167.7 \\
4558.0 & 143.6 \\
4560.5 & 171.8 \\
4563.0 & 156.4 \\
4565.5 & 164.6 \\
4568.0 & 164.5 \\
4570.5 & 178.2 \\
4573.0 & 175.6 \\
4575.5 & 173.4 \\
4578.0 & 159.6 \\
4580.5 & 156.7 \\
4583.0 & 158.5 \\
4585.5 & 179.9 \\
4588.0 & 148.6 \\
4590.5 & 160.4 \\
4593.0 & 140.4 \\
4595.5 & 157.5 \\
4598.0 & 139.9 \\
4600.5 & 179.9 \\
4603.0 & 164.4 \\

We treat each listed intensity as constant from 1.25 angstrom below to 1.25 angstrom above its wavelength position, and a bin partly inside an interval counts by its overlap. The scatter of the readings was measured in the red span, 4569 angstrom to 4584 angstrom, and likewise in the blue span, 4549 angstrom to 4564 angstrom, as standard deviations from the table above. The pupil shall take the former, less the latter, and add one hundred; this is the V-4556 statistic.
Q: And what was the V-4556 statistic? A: 99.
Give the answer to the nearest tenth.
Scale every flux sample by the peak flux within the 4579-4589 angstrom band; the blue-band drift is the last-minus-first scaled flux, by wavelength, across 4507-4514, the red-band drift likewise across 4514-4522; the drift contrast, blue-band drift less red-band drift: 0.2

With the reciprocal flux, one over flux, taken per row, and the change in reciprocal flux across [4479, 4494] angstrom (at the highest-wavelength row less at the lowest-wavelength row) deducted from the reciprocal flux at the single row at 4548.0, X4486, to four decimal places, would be 0.0090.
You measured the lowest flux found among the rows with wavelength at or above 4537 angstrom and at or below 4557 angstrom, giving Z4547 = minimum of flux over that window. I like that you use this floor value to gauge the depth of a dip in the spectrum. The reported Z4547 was 137.8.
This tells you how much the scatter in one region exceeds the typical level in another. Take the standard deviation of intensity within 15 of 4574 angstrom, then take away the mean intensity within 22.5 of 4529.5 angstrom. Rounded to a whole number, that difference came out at -145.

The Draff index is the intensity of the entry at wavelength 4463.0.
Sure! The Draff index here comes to 139.3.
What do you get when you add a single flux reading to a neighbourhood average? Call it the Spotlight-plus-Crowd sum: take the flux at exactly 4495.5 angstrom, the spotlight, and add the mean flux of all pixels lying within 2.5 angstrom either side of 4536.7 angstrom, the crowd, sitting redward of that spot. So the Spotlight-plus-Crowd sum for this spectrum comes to 260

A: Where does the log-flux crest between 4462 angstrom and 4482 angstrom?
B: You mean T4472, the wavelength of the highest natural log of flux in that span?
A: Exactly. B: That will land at 4478.0 angstrom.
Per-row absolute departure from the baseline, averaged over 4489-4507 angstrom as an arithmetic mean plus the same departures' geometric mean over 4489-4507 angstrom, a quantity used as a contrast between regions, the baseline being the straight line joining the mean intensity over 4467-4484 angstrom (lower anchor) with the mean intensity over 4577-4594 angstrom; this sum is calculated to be 51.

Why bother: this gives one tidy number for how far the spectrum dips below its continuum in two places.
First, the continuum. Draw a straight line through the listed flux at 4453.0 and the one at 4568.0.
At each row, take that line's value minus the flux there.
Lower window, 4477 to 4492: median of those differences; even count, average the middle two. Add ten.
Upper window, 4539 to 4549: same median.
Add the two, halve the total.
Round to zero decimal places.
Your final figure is 14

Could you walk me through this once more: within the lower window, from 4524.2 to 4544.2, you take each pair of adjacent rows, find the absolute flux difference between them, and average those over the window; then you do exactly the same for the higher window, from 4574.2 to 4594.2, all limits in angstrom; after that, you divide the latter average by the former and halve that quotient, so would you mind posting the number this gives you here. 0.26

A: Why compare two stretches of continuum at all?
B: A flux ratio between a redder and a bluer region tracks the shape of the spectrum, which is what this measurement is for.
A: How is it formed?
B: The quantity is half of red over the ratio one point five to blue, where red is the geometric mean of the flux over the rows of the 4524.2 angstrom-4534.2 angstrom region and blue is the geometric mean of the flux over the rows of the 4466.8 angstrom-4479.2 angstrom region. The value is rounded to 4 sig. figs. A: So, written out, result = 7009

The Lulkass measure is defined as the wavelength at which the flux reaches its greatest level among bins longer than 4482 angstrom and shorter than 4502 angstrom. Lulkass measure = 4498.0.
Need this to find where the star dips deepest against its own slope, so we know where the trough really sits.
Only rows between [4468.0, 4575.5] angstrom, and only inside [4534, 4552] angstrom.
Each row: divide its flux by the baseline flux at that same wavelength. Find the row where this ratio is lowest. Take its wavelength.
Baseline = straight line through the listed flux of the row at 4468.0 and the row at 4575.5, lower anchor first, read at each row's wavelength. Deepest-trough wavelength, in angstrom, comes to 4543.0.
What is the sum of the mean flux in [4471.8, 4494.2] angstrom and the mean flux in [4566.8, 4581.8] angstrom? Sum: 327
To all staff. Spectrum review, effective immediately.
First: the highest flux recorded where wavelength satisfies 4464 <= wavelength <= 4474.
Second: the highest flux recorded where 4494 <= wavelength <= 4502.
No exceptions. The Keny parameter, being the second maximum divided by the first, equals 1.14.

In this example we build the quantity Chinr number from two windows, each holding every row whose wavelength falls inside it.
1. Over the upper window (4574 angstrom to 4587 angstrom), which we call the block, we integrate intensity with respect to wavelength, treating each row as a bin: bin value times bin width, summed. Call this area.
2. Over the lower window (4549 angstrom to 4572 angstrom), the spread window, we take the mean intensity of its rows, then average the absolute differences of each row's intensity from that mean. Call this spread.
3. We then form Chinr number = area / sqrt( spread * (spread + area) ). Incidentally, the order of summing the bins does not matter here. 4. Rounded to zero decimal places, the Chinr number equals 16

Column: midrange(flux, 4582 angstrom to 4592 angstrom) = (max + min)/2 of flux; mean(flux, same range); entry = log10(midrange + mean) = 2.513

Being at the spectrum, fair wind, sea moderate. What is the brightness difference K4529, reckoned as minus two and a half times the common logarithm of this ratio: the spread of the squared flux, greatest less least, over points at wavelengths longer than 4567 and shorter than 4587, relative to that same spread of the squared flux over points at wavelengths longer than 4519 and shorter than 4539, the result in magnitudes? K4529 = 1.4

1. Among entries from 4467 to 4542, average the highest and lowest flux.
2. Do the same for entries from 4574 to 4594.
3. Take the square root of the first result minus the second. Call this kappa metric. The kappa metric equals 3.1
